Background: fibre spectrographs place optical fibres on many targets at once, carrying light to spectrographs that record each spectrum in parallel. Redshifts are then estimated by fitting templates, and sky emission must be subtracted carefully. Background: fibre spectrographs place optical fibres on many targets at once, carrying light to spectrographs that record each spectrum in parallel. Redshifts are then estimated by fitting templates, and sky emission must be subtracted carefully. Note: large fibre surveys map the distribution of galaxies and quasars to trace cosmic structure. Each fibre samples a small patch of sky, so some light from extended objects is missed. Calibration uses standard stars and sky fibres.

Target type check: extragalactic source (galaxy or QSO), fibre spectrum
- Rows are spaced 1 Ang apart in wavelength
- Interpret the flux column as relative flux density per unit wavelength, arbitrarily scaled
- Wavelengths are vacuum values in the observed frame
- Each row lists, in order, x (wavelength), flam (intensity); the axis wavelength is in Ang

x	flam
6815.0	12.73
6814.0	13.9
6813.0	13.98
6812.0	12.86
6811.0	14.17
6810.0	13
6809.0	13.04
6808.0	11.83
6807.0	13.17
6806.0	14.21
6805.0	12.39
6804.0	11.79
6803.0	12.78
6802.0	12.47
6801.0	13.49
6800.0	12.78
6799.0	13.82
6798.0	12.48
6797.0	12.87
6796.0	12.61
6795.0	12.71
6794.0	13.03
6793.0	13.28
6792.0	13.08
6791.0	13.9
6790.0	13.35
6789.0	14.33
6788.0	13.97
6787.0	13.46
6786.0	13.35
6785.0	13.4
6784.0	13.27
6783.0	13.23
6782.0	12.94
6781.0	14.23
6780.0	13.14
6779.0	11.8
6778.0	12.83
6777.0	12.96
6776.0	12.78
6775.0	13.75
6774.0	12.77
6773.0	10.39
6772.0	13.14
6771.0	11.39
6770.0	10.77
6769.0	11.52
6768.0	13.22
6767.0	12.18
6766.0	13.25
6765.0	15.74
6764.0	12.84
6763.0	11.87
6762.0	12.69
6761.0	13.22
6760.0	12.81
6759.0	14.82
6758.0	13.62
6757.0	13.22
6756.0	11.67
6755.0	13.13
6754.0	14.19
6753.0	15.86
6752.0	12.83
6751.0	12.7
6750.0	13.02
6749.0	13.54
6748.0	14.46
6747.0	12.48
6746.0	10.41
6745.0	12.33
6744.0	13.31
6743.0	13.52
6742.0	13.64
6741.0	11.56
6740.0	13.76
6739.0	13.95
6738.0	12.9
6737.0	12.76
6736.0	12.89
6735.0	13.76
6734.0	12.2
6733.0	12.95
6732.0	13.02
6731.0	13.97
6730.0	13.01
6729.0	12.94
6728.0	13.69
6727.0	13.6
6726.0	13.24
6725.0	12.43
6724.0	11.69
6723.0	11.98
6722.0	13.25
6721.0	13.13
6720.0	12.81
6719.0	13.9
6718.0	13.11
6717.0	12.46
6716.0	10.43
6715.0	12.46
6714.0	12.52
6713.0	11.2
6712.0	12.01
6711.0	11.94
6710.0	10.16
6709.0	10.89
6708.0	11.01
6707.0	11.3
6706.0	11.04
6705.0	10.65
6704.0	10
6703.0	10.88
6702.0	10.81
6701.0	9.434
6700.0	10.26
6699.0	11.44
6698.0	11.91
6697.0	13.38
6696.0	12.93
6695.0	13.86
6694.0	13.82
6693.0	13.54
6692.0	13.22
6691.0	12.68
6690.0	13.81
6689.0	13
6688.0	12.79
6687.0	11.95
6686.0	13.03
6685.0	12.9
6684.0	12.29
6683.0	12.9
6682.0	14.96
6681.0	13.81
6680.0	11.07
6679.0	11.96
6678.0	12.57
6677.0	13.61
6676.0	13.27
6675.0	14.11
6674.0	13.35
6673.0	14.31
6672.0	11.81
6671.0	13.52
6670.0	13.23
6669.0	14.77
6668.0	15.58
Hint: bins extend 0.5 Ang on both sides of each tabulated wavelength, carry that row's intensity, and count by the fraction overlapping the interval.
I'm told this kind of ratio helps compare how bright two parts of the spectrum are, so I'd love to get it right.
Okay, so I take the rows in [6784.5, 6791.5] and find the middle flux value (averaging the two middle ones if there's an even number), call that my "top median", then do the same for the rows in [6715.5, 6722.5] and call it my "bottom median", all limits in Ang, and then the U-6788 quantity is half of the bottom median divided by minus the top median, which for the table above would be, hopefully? -0.487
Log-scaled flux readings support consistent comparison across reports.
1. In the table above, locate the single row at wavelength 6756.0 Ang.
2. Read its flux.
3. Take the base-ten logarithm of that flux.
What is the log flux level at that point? 1.07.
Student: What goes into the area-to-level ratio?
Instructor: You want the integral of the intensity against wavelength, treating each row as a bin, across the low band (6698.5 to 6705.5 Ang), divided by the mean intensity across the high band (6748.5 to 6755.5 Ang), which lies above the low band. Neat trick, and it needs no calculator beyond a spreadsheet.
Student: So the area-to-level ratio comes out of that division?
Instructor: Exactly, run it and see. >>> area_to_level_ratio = 5.40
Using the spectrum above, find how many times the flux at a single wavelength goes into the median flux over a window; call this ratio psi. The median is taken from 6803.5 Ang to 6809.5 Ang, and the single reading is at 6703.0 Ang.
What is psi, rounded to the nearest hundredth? 1.17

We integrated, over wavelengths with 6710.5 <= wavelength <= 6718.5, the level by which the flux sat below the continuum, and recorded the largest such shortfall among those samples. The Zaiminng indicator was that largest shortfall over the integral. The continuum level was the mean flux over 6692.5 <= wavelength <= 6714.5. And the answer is -0.34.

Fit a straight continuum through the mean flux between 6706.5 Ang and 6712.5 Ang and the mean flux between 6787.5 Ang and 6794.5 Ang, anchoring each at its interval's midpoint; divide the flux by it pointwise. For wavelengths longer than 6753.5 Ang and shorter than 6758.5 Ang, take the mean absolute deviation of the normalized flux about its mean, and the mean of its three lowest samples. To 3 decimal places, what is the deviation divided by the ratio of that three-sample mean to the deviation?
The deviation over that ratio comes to 0.002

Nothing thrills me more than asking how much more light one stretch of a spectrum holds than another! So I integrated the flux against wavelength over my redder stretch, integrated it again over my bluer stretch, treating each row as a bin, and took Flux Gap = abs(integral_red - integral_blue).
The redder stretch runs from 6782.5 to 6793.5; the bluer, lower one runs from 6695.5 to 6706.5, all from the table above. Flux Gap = 25.9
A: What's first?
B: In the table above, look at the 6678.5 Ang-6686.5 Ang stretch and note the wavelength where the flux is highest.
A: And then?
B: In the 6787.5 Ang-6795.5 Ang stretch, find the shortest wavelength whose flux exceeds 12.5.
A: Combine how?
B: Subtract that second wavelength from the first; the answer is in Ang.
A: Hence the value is -106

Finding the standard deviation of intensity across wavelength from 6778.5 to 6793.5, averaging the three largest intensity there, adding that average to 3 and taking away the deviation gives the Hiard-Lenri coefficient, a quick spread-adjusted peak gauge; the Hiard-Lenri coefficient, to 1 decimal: 16.6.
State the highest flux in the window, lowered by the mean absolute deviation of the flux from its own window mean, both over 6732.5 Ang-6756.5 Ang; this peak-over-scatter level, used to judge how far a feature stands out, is 15.1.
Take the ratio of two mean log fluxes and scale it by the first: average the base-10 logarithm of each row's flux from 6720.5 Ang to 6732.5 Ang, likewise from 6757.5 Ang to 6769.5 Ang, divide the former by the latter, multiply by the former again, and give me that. 1.11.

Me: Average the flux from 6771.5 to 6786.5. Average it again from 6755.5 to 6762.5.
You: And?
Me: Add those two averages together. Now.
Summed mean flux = 26.08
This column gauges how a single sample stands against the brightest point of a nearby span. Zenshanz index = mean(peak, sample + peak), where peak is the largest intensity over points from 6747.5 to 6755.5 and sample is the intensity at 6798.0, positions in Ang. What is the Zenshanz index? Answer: 22.1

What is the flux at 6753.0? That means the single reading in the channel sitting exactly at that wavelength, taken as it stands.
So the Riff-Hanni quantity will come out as 15.86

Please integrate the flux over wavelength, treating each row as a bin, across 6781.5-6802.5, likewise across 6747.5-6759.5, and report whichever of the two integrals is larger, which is 278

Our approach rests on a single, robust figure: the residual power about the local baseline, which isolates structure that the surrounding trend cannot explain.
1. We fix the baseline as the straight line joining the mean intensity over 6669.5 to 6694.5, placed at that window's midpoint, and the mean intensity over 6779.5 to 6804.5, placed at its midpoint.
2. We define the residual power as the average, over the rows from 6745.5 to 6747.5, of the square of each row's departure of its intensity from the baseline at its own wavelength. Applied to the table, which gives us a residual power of 4.0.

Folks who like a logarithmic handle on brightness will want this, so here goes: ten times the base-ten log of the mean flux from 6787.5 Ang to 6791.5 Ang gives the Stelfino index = 11.4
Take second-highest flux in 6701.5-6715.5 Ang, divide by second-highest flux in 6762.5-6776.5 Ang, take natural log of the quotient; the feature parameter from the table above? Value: -0.10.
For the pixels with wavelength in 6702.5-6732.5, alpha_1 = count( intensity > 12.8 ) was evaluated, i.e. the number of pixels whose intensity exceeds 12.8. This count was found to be 12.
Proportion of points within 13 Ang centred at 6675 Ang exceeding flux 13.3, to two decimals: 0.54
